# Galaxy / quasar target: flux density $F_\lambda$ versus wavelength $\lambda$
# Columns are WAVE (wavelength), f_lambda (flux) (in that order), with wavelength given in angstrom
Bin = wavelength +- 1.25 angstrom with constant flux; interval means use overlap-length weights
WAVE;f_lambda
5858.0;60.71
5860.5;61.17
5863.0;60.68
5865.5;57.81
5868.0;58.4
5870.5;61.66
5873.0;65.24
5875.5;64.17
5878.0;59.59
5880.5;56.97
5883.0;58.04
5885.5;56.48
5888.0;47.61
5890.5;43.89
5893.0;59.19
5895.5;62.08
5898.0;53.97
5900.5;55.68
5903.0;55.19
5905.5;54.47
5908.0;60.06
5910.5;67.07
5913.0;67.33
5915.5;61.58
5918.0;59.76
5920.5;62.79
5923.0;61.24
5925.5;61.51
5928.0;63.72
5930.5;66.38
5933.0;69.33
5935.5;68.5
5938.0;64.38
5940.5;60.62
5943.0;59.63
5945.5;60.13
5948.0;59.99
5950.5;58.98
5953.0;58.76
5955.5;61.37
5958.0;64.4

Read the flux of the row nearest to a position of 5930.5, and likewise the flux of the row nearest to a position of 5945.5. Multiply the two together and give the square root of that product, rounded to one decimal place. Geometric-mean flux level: 63.2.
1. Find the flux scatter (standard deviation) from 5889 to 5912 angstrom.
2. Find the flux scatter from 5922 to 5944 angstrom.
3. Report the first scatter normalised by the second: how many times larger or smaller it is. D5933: 1.8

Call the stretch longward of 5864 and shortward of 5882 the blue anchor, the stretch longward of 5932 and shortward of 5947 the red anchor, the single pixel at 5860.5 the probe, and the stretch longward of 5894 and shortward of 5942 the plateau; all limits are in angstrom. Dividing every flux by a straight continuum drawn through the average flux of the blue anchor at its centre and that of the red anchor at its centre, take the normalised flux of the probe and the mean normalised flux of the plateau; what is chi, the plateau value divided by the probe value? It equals 0.97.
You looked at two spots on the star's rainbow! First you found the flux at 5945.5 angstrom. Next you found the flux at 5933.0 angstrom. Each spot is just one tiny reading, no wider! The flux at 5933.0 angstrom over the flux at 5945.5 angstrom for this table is 1.15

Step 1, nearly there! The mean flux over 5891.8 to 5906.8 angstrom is 57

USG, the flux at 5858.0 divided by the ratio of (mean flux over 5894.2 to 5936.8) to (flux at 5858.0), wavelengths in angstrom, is 59.6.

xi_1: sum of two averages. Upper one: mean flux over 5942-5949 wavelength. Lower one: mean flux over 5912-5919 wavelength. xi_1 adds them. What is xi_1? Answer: 123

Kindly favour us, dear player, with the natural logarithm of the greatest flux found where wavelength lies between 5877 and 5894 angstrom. 4.09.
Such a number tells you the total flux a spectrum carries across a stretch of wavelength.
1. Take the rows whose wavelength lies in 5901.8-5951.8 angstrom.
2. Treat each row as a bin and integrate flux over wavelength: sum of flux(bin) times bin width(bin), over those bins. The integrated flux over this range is 3107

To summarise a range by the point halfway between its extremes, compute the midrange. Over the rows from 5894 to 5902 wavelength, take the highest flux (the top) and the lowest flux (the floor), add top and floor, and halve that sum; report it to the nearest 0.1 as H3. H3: 58.0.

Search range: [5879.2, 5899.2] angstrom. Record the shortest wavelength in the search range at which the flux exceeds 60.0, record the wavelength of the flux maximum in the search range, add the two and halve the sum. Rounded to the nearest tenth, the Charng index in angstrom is 5895.5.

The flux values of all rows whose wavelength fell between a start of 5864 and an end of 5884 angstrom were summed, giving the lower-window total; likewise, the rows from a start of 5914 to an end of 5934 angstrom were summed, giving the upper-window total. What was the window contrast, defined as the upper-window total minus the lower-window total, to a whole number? 24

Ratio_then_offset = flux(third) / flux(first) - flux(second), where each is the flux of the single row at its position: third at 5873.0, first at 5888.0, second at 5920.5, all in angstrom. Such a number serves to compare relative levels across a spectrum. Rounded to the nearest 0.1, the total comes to -61.4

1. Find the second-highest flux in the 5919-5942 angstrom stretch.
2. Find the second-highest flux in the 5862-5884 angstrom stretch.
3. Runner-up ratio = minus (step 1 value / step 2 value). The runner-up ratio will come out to -1.07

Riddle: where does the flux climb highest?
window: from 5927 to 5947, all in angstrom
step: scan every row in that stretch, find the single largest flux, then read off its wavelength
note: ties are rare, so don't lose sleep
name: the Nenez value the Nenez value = 5933.0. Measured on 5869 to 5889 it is 5873.0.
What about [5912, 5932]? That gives 5913.0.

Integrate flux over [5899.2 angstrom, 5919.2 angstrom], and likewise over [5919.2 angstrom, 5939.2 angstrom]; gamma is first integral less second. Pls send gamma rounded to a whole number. -92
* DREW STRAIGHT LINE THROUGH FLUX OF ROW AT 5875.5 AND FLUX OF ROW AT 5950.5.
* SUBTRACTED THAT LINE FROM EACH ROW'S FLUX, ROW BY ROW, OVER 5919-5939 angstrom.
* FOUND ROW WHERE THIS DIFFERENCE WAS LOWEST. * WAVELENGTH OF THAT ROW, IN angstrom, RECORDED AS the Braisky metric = 5923.0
